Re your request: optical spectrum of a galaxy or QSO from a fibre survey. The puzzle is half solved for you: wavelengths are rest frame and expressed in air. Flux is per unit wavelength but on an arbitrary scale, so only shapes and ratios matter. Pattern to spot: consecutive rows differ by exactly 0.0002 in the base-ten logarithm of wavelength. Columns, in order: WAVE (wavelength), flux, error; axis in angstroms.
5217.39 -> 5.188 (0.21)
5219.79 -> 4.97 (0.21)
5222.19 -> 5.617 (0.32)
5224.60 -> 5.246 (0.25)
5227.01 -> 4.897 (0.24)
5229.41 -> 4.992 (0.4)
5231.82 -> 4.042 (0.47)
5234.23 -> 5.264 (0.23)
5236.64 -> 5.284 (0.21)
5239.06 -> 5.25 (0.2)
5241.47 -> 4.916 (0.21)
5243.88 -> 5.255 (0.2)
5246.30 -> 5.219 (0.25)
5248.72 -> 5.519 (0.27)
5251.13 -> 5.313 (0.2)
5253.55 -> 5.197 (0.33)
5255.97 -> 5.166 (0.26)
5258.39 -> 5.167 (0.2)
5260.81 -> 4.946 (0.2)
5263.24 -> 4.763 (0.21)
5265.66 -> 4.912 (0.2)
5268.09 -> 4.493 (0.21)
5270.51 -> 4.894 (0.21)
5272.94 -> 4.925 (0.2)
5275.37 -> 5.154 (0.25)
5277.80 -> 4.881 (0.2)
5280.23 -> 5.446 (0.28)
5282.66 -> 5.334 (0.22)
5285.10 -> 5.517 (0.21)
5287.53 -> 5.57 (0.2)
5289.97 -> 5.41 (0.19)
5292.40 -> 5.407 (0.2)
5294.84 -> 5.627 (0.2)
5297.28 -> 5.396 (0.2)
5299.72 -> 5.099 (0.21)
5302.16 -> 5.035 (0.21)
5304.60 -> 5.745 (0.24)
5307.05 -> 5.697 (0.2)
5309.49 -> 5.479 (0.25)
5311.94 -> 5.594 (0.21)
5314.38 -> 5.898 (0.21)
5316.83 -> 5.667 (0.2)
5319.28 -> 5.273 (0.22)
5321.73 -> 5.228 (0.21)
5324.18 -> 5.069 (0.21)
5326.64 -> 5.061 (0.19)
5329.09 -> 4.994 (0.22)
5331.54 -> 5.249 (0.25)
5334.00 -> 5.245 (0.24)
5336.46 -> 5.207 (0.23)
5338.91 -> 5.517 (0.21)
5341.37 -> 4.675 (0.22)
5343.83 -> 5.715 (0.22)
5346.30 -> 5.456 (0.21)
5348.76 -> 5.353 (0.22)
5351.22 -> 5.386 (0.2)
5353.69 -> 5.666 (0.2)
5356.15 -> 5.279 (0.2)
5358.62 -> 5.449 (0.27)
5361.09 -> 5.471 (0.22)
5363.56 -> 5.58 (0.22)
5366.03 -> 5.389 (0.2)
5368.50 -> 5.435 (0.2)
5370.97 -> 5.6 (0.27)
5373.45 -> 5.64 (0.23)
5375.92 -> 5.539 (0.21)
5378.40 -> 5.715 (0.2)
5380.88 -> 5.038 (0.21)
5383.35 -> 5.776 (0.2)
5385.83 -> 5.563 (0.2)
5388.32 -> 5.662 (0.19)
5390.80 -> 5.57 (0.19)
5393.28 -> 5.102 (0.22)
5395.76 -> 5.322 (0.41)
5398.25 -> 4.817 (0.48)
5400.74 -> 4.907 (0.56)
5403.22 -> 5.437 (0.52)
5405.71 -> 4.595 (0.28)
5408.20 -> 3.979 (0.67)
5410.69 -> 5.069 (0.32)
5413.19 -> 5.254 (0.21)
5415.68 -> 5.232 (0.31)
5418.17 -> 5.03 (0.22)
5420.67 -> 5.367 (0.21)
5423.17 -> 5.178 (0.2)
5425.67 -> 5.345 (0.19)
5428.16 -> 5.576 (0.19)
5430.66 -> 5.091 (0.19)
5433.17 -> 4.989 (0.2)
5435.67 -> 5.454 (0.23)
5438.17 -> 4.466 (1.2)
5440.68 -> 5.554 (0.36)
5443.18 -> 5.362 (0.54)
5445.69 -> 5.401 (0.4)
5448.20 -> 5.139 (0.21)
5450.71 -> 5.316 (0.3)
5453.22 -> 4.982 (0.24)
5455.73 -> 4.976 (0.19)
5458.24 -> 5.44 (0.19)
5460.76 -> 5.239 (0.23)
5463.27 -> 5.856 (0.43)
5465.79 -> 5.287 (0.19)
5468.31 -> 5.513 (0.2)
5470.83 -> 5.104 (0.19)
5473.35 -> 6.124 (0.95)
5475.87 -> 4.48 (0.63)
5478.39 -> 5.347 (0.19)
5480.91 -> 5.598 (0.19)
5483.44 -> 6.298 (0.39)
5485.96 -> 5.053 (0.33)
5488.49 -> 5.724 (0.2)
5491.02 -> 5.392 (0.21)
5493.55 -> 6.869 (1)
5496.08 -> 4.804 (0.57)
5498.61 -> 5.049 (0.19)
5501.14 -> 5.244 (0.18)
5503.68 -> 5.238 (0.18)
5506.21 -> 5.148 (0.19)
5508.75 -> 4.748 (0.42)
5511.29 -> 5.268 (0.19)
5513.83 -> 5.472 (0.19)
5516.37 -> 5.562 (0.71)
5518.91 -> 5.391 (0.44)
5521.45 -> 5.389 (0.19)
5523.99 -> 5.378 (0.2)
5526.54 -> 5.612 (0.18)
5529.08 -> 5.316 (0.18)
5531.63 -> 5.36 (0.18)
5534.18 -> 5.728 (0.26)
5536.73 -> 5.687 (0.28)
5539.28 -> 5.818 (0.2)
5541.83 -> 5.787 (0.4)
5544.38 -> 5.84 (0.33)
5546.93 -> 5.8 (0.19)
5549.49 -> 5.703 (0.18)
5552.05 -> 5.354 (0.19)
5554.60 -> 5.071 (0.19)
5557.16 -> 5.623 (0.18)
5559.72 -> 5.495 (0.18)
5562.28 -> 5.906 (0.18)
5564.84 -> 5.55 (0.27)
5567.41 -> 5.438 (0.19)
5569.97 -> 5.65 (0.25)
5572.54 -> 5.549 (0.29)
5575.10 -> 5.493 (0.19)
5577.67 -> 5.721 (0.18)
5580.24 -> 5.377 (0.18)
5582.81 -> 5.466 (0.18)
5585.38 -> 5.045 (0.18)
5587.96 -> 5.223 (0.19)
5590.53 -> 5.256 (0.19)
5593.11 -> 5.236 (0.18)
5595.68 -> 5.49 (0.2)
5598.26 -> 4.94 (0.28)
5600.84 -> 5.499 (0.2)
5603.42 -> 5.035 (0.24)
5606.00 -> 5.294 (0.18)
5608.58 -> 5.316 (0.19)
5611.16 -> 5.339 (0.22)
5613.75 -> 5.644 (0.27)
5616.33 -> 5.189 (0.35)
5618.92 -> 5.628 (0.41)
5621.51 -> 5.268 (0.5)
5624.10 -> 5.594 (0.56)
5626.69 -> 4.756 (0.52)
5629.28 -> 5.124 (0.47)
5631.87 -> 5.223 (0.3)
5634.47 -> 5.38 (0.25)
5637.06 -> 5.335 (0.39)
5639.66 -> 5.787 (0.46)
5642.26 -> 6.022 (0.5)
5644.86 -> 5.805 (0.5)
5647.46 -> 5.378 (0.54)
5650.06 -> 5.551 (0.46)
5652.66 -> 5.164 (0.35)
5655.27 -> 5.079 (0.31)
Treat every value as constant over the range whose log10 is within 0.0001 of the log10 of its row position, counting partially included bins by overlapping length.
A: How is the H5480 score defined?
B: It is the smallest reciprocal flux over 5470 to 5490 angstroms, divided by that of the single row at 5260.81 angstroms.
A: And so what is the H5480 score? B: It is 0.79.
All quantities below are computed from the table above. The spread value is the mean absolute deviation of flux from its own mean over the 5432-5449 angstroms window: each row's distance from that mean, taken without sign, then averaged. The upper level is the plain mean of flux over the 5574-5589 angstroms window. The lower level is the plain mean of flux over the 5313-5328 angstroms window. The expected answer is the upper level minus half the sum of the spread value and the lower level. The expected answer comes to 2.56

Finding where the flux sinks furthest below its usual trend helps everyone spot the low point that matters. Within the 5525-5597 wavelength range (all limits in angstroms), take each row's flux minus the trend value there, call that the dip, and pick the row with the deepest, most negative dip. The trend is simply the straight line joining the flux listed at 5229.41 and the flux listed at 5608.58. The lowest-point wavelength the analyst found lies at 5585.38 angstroms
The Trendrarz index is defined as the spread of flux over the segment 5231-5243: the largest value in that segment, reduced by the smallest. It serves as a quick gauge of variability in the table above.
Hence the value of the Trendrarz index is 1.2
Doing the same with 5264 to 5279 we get 0.7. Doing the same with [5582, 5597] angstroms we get 0.4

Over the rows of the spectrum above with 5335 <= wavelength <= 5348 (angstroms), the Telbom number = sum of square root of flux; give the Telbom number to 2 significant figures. 12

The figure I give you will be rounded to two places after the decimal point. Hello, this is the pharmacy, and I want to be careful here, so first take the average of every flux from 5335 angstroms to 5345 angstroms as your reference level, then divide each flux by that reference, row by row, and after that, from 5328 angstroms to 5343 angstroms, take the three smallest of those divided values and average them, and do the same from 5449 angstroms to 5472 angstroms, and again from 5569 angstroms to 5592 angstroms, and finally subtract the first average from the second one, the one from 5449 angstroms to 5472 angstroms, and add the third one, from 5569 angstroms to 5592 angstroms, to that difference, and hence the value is 0.99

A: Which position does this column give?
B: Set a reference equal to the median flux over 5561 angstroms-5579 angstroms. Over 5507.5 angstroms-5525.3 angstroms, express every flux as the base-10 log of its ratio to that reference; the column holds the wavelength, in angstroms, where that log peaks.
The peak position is 5516.37 angstroms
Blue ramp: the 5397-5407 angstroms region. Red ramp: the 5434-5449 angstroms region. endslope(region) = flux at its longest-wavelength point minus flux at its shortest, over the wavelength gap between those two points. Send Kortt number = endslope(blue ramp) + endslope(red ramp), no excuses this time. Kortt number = -0.055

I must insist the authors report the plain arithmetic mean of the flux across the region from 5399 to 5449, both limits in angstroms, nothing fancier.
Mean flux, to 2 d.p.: 5.12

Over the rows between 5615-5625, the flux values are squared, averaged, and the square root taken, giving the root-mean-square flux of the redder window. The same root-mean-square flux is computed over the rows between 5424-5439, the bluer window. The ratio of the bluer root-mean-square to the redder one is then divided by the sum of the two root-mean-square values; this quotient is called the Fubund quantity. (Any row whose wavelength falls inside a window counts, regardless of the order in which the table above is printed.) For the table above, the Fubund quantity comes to 0.090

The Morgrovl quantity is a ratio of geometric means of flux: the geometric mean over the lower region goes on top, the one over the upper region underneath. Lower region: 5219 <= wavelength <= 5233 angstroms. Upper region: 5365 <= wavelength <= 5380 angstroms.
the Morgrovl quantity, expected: 0.889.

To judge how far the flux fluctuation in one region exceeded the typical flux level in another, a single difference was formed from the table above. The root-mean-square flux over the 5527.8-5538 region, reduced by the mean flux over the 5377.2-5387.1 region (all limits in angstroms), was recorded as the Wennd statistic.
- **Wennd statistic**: 0.0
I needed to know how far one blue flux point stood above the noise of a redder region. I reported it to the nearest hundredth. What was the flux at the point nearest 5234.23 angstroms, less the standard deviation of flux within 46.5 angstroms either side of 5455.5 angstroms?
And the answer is 4.82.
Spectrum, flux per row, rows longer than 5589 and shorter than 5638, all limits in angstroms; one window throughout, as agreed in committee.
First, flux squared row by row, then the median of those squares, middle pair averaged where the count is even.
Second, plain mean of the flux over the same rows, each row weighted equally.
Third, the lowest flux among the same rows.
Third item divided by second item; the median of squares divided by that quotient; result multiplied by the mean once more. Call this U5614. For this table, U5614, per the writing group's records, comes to 165.0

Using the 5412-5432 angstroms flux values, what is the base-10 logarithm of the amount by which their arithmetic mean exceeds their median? -1.8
